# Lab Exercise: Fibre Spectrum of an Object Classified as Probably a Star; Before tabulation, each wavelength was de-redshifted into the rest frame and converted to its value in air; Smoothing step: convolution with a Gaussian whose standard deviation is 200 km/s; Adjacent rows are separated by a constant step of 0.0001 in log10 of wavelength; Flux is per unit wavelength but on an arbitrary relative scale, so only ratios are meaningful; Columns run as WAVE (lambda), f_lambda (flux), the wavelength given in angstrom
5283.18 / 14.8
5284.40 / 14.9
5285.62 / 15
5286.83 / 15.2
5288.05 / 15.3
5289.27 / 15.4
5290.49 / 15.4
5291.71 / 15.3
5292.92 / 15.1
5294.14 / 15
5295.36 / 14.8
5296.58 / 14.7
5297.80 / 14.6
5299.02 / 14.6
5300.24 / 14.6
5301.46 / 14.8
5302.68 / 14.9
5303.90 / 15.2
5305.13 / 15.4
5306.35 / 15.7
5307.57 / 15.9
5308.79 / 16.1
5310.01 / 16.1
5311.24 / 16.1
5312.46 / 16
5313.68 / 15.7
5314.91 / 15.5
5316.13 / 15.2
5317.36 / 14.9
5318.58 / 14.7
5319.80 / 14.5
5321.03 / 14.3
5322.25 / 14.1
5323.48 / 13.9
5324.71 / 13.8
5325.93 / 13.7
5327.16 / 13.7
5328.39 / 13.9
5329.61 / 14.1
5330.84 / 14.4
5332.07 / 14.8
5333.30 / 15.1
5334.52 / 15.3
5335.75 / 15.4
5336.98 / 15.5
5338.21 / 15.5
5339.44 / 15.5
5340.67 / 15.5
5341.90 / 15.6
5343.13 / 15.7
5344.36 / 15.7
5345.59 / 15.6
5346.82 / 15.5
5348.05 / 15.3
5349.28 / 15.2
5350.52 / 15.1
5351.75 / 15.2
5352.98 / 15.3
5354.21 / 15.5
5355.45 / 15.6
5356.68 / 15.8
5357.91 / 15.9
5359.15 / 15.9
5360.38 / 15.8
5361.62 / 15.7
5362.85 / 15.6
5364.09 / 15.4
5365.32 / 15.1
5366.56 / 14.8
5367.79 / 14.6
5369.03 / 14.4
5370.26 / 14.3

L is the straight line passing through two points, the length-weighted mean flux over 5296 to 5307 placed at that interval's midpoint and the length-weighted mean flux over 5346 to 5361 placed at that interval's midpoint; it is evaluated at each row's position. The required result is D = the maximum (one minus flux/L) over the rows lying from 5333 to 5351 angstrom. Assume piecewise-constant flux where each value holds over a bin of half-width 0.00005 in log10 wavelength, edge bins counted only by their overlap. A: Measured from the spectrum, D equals 0.02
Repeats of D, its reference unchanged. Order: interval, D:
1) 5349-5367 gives 0.05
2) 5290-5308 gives 0.02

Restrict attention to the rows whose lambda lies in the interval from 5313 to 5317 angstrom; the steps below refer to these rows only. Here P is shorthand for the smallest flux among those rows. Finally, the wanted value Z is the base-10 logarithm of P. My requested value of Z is 1.18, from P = 15.2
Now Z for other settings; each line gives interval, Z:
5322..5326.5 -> 1.14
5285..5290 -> 1.18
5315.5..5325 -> 1.14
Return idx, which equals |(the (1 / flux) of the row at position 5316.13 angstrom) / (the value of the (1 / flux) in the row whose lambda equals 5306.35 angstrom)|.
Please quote 1.03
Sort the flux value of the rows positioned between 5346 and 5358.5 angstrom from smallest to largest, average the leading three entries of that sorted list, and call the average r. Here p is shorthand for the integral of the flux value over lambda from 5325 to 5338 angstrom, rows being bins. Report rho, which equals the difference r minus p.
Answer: -175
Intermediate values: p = 190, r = 15.2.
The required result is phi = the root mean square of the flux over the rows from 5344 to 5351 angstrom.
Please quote 15.4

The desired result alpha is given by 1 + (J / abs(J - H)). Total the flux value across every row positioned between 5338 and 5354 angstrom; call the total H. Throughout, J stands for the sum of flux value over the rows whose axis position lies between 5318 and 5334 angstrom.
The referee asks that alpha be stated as 13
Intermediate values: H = 201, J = 185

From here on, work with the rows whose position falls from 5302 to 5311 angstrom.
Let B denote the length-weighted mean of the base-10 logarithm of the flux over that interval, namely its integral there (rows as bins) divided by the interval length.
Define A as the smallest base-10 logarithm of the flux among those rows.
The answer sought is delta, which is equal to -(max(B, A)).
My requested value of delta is -1.19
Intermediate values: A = 1.17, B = 1.19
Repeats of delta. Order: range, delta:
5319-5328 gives -1.15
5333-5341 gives -1.19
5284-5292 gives -1.18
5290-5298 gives -1.18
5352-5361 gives -1.19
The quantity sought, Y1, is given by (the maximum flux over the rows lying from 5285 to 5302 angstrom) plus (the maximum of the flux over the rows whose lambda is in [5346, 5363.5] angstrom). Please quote 31.3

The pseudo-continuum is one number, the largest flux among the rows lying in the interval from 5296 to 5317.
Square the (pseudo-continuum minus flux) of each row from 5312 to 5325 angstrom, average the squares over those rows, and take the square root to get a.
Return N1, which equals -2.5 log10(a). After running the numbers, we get -0.4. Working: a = 1.50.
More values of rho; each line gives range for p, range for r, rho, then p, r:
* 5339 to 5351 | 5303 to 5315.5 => -170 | 186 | 15.4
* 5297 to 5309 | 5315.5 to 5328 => -168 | 182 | 13.7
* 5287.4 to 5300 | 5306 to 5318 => -174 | 189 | 15.2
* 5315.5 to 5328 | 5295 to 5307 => -164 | 178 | 14.6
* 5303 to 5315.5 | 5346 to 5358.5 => -182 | 197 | 15.2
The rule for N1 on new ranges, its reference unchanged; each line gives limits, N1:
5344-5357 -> 0.4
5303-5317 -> 0.7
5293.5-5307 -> -0.2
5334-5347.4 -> 0.6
